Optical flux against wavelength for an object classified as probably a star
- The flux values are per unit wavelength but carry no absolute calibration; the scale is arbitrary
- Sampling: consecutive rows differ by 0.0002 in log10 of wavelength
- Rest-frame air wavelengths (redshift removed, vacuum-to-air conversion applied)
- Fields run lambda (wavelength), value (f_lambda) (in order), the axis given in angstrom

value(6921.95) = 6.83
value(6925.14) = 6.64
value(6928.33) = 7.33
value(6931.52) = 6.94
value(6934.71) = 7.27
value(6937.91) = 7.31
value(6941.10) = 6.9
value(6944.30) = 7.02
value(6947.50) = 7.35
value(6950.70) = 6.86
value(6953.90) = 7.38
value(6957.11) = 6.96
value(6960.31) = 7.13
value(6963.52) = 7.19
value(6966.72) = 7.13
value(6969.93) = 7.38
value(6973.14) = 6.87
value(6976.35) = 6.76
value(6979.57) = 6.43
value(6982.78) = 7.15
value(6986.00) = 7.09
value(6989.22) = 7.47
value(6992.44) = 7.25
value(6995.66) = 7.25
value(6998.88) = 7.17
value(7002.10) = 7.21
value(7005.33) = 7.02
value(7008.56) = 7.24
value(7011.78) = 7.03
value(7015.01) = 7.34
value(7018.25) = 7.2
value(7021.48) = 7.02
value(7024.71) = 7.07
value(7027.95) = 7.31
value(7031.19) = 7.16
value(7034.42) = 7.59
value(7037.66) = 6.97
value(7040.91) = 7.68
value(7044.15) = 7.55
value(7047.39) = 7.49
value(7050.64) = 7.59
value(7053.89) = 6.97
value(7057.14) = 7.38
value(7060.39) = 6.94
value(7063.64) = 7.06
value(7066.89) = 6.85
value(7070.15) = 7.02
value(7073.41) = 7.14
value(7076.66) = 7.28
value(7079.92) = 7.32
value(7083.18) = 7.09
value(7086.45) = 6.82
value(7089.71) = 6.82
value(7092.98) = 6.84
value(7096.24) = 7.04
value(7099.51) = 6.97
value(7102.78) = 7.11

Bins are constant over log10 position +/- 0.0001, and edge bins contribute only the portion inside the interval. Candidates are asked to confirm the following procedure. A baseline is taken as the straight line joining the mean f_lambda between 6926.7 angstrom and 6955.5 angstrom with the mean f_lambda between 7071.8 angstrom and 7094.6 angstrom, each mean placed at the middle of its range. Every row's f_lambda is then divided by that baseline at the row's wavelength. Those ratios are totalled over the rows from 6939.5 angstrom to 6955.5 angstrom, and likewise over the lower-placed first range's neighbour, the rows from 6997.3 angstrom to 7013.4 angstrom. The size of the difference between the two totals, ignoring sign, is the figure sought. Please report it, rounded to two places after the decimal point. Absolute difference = 0.05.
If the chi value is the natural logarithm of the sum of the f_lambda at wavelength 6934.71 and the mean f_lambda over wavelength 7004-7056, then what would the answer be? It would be 2.677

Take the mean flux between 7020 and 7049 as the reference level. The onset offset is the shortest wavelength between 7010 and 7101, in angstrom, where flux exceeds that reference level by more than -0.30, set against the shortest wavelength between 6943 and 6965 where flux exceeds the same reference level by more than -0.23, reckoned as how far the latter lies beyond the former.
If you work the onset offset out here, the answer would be -64.3 angstrom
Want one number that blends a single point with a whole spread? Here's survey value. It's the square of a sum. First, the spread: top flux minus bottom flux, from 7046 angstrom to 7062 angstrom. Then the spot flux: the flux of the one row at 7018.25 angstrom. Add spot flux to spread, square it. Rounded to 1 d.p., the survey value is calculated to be 61.6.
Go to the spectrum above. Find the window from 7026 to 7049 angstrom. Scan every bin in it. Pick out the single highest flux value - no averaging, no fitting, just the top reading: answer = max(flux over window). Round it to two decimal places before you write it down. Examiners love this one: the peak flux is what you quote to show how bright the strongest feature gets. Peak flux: 7.68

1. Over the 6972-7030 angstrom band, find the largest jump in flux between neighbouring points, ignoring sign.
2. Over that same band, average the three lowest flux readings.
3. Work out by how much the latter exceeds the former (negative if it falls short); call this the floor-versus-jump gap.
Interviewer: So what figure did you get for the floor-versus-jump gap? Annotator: 6.0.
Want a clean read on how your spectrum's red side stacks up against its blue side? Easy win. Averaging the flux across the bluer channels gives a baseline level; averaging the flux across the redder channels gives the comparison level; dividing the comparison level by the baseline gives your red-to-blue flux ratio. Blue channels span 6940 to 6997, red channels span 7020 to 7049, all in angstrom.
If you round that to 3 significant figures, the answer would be 1.03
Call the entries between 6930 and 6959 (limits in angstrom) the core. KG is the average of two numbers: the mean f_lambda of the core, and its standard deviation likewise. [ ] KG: 3.66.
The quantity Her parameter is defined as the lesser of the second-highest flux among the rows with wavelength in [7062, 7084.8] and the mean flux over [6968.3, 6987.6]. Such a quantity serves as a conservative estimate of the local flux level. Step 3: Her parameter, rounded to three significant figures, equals 6.95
